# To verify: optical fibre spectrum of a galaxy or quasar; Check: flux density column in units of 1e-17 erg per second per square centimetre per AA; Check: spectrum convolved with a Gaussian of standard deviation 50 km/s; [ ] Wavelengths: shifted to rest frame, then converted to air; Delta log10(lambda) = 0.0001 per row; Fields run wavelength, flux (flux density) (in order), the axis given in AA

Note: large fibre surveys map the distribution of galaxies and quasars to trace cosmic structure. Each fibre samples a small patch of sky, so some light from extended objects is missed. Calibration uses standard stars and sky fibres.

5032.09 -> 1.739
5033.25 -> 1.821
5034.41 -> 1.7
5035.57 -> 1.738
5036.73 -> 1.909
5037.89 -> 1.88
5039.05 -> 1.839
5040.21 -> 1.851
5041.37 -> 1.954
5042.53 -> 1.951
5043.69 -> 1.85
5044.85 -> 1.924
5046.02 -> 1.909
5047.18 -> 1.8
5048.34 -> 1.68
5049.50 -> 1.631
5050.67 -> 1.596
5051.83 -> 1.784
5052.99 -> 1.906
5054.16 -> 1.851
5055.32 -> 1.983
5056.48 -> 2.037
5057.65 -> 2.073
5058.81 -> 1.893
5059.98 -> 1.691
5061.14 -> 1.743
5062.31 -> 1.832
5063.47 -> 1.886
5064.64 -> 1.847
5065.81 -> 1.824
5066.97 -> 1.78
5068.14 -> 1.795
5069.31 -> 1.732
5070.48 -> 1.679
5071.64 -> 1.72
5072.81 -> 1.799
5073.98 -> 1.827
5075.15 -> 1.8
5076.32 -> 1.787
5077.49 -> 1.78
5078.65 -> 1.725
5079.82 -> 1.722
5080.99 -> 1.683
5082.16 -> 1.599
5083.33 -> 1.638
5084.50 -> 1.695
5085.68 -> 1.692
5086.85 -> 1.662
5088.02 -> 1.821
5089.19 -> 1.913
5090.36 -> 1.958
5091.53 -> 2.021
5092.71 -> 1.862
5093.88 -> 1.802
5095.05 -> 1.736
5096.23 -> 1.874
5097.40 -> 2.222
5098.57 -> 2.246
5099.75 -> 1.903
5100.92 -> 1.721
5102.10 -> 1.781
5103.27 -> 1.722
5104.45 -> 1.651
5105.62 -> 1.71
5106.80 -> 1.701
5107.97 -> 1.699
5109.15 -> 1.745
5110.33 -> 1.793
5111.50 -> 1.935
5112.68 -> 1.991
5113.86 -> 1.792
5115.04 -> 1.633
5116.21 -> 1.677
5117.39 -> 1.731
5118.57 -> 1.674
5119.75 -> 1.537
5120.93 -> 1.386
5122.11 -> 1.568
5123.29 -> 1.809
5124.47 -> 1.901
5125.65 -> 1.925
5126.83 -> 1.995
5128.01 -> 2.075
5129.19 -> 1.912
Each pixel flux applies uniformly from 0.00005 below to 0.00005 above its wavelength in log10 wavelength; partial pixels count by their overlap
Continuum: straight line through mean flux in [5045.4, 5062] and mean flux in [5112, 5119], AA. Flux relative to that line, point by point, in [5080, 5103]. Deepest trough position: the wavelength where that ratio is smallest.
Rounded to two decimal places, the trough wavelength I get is 5082.16 AA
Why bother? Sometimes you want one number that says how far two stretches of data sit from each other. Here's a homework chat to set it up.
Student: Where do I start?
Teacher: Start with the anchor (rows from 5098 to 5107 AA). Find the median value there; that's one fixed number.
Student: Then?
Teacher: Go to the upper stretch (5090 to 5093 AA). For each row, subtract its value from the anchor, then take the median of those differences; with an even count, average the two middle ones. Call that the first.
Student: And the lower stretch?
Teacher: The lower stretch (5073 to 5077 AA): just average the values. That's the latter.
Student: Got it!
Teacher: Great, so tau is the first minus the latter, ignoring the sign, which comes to 2.0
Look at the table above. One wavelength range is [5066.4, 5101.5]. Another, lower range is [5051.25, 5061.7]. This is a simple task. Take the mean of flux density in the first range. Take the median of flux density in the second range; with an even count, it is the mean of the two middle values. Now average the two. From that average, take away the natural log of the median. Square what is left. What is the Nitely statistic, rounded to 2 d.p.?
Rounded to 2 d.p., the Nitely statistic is 1.47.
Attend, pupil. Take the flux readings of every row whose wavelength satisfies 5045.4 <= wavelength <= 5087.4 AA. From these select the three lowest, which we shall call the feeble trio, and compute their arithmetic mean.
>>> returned 1.61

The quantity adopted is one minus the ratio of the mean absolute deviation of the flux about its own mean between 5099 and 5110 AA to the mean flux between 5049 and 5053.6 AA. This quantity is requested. 0.97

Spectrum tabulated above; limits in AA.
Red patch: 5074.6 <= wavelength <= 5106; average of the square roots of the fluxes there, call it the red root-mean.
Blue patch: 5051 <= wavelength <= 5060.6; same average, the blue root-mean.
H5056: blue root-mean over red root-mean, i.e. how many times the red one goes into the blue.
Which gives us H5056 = 1.03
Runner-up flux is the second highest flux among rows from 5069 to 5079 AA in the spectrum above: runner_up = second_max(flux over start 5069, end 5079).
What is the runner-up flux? 1.8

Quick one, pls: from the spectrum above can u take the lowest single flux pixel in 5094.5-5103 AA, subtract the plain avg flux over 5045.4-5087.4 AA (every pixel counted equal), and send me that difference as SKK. -0.06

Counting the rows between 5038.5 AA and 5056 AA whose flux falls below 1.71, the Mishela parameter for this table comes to 3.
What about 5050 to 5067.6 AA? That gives 2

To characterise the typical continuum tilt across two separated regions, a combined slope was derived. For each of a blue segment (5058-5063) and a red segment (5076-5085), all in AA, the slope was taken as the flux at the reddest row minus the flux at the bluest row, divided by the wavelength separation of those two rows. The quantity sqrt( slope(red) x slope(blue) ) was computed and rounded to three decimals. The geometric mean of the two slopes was 0.014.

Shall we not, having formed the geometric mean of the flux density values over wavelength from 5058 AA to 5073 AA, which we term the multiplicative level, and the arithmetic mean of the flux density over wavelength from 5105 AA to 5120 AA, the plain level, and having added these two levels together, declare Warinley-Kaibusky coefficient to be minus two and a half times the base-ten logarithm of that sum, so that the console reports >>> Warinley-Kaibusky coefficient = -1.37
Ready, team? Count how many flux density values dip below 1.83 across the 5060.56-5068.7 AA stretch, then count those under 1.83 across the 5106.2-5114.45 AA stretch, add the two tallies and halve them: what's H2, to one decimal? 4.5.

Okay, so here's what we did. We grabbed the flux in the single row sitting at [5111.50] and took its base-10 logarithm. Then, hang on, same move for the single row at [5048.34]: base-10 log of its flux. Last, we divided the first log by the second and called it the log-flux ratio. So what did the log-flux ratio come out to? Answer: 1.3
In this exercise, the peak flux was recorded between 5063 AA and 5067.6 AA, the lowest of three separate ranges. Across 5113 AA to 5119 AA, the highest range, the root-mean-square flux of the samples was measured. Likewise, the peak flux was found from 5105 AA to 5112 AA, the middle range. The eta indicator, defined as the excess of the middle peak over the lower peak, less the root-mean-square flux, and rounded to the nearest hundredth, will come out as -1.65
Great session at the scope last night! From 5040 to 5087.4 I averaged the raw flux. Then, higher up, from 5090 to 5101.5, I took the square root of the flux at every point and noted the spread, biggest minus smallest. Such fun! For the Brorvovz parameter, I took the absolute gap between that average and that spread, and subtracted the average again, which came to -0.187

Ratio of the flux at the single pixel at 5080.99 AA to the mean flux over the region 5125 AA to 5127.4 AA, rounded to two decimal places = 0.86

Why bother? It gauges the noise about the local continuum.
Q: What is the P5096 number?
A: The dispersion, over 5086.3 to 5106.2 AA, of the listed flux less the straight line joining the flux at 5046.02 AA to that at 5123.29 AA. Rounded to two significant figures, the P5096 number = 0.17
